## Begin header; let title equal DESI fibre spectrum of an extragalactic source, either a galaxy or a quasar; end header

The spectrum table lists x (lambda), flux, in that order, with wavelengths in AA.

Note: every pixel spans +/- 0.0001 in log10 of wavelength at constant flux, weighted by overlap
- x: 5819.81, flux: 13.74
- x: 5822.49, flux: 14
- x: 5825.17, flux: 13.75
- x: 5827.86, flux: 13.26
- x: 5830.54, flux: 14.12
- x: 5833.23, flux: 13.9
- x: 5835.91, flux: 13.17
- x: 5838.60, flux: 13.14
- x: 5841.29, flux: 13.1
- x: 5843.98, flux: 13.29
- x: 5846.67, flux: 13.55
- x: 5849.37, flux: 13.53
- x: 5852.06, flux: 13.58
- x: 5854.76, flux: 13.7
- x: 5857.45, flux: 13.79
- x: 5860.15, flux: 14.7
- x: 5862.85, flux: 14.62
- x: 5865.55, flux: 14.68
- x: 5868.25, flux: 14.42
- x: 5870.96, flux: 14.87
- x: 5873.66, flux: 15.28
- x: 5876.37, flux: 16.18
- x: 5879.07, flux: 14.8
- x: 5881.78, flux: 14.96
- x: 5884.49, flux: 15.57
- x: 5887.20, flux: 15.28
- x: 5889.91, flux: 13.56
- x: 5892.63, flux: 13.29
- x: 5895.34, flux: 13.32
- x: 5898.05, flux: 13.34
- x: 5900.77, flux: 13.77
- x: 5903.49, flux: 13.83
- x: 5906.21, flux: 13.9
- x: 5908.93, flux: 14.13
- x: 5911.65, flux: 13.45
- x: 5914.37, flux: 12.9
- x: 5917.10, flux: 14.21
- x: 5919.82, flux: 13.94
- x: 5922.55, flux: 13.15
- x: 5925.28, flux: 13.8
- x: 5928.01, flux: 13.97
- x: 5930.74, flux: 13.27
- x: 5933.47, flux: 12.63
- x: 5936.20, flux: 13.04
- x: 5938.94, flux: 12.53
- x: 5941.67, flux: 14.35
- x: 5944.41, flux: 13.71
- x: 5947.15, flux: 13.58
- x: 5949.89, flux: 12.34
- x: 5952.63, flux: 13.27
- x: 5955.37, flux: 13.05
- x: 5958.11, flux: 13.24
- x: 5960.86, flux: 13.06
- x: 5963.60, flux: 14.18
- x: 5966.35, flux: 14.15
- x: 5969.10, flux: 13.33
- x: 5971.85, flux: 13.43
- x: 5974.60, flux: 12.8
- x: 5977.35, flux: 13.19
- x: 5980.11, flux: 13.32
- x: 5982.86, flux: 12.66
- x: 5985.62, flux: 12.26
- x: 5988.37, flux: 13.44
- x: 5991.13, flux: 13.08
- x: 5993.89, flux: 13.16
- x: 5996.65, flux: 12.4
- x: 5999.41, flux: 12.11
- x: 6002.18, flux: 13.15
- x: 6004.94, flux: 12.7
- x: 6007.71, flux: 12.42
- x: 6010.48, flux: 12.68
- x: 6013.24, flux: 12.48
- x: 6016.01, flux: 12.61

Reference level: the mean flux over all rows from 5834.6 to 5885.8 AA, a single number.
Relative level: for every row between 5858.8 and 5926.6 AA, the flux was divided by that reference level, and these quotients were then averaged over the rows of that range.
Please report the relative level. 1.00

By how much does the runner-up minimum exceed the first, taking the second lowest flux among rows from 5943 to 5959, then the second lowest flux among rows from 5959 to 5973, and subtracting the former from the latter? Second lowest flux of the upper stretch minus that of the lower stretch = 0.28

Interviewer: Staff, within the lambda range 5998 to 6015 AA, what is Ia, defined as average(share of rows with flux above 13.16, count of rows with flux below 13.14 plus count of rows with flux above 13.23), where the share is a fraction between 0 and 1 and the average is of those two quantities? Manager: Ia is 2.50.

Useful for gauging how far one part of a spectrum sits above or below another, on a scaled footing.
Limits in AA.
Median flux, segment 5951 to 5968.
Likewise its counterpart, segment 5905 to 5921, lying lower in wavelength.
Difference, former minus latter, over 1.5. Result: -0.44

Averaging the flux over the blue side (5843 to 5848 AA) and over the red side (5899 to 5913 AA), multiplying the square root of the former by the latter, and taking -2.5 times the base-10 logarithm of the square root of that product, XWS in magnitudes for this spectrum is -2.13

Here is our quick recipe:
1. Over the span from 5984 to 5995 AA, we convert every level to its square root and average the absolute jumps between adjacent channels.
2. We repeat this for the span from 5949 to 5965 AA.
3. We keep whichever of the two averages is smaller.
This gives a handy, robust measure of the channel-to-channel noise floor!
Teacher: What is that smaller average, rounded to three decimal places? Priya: 0.073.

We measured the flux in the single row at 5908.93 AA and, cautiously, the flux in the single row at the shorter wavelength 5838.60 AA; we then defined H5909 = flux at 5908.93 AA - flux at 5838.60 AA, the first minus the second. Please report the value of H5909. 1.0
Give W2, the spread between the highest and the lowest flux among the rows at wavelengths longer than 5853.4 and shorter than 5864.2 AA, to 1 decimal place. 1.0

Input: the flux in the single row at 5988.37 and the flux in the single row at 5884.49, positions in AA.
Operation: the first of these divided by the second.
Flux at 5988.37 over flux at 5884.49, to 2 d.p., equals 0.86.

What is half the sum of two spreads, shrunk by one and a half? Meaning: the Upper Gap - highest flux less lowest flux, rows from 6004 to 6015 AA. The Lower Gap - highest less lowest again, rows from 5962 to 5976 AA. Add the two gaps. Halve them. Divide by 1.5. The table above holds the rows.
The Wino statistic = 0.55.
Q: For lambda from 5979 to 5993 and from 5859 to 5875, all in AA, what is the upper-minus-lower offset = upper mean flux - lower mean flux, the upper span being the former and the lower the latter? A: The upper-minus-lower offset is -1.8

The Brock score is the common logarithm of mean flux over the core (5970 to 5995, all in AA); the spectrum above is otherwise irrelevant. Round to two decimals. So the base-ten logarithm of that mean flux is 1.12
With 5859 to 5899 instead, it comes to 1.16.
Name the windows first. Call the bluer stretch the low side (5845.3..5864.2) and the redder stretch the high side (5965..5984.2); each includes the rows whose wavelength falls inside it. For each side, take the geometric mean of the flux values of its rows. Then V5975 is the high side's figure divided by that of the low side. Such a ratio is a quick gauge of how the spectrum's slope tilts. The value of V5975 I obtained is 0.95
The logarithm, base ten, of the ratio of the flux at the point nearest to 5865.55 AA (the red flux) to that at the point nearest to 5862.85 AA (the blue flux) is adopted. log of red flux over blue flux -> 0.00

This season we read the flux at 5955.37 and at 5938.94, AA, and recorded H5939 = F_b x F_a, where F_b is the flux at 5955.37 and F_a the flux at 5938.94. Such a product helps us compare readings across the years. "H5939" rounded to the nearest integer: 164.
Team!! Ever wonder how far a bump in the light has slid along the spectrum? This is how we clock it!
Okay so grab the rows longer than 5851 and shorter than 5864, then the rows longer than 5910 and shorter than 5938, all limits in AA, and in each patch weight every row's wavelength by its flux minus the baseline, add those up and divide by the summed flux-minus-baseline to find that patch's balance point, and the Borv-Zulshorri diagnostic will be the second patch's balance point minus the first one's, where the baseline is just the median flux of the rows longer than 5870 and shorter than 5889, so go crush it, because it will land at 68.6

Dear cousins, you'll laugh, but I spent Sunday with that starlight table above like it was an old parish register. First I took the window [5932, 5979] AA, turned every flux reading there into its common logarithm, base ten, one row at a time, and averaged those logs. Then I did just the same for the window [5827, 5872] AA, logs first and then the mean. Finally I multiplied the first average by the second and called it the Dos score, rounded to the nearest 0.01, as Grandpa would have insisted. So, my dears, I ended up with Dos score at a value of 1.28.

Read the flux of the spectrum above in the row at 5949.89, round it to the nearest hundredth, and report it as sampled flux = 12.34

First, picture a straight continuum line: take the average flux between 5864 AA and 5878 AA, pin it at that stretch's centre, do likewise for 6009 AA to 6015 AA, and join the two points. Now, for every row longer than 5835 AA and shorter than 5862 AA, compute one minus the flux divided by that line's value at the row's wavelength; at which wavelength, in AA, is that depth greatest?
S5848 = 5835.91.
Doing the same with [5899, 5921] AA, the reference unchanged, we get 5914.37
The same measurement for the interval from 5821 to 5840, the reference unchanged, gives 5827.86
